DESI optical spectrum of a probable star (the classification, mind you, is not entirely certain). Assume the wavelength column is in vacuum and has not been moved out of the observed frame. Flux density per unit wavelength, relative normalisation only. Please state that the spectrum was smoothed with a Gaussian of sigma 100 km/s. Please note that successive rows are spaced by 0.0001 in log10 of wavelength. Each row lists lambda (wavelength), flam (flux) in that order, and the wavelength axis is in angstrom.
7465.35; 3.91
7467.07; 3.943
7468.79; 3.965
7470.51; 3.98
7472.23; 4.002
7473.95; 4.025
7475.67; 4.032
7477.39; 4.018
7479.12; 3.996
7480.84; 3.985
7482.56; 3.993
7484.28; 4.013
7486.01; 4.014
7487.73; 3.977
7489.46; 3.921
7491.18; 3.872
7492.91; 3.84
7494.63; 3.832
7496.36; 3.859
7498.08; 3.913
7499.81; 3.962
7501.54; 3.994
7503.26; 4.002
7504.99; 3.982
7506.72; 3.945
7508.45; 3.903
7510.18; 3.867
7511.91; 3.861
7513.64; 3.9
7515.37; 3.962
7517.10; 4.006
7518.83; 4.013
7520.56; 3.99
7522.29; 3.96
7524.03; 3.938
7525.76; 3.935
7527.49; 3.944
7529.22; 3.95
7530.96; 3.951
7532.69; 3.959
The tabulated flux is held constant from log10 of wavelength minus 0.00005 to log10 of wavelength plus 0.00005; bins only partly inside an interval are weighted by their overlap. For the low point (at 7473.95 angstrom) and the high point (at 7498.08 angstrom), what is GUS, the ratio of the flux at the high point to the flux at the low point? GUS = 0.972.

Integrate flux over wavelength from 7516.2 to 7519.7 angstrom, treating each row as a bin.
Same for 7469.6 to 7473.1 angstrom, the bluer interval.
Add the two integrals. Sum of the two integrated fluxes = 28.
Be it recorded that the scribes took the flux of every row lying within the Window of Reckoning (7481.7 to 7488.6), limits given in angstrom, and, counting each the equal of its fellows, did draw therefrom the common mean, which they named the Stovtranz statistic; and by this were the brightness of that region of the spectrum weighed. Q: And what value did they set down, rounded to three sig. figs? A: 4.00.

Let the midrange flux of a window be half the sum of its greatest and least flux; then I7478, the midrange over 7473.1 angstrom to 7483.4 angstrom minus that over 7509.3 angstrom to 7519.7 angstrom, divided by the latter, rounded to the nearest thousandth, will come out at 0.018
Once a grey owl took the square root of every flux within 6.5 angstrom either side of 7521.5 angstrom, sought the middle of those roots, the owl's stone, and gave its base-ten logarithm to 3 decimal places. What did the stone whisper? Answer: 0.299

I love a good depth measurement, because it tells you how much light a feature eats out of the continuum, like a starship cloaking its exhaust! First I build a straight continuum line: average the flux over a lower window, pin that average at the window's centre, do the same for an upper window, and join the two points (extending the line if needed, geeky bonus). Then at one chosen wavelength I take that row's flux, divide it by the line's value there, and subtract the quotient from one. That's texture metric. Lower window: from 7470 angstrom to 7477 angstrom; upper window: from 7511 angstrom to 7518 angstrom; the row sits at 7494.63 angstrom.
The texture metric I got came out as 0.035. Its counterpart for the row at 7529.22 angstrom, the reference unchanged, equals -0.012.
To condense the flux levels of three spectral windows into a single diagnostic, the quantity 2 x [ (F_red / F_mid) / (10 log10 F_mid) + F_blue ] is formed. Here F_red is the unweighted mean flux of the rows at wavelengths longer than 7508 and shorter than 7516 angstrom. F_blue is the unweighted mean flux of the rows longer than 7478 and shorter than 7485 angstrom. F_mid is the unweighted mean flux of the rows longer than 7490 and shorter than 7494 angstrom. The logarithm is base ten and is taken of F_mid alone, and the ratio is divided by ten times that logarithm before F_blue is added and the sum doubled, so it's 8.34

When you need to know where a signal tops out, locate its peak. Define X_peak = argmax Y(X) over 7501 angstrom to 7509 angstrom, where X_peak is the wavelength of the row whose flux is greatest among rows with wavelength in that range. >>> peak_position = 7503.26 angstrom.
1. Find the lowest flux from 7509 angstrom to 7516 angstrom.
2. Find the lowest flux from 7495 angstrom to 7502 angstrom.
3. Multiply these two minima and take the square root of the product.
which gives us 3.86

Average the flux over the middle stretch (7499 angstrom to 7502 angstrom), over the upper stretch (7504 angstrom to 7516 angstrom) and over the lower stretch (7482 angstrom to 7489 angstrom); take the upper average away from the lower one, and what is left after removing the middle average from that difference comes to -3.90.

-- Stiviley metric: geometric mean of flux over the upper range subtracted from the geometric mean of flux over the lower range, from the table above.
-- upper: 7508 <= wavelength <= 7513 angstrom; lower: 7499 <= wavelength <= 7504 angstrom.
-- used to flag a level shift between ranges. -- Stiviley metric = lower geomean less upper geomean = 0.109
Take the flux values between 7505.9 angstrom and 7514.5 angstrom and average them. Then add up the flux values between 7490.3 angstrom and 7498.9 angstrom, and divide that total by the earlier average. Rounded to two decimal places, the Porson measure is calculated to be 4.96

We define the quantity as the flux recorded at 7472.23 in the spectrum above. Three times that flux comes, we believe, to 12.0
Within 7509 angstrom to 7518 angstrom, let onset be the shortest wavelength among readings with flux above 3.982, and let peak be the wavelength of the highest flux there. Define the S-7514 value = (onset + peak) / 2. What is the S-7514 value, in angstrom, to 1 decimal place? 7517.1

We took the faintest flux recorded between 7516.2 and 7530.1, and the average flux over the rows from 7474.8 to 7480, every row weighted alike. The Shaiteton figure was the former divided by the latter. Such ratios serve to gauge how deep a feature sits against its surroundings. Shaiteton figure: 0.98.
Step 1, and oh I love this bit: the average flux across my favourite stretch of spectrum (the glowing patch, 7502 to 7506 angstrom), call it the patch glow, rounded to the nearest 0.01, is 3.99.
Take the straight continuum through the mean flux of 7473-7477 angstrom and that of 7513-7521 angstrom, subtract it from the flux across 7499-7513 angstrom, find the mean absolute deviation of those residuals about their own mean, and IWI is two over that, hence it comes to 47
